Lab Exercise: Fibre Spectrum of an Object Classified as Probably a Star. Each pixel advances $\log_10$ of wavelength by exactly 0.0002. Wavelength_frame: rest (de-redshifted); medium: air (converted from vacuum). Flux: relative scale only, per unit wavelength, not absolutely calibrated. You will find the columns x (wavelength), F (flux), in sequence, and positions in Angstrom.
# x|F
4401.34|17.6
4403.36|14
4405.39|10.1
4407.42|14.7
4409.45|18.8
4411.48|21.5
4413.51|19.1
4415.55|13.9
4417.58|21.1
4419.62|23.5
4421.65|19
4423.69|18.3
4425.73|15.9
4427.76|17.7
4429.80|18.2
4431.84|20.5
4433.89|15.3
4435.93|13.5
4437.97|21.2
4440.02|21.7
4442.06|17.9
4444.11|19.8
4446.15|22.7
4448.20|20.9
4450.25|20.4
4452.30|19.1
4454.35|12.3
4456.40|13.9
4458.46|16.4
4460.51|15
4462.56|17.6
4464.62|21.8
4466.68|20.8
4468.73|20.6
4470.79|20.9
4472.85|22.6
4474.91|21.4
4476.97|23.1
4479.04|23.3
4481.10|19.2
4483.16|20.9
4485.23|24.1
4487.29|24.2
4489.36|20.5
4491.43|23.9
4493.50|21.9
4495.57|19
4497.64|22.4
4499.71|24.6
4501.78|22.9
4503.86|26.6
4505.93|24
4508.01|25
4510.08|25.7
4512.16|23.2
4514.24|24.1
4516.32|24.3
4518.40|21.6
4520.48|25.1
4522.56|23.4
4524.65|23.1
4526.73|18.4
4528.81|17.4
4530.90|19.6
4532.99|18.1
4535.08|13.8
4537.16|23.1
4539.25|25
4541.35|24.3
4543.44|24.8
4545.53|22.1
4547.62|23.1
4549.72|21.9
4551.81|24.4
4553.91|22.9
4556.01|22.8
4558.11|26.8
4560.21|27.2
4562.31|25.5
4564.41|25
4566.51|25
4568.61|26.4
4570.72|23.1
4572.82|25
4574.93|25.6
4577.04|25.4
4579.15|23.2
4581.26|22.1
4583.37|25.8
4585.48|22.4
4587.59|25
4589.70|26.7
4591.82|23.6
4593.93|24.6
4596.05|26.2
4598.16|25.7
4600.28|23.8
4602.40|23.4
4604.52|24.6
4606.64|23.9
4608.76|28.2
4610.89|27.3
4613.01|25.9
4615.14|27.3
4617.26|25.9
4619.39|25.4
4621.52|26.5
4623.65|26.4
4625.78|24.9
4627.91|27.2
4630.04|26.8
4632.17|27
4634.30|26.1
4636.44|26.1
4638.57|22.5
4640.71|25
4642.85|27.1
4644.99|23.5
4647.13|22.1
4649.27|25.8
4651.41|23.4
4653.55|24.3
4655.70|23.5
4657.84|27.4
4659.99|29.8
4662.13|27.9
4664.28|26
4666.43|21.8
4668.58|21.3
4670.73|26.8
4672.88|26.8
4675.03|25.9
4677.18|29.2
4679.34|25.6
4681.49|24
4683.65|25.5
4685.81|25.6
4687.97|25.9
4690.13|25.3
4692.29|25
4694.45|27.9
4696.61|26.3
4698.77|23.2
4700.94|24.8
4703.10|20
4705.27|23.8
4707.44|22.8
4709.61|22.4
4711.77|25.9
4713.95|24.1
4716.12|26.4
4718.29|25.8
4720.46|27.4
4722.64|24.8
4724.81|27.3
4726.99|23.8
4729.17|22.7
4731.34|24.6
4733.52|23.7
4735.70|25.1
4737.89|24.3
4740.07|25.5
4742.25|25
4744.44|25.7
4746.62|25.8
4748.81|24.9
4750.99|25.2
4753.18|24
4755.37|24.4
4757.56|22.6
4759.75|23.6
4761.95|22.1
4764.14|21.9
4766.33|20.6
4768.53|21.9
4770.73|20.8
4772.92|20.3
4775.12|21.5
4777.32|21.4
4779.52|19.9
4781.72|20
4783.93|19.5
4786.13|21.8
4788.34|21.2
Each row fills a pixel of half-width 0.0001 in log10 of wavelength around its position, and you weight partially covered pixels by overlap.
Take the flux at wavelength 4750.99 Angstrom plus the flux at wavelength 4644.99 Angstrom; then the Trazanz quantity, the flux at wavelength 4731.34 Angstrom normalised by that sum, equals 0.505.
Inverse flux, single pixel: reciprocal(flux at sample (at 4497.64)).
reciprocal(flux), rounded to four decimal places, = 0.0446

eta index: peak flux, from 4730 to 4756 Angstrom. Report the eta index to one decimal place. 25.8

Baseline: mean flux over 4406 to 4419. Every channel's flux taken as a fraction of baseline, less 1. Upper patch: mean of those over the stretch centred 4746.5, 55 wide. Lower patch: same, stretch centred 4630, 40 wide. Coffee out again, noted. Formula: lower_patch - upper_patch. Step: 0.10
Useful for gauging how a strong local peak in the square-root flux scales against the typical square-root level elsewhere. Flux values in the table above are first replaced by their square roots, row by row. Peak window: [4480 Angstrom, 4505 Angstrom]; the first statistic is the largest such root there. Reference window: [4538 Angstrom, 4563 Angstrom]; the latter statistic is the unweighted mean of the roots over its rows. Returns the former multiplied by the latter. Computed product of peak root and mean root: 25.4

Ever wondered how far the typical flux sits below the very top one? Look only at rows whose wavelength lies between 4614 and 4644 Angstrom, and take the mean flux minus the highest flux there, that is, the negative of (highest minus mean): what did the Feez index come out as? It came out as -1.3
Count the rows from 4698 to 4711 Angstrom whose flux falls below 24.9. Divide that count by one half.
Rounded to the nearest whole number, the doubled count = 12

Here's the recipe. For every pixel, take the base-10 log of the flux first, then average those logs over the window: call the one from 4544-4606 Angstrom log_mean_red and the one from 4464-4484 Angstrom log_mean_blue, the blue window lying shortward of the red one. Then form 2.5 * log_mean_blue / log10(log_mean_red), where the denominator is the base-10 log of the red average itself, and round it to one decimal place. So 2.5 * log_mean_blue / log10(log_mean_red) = 23.4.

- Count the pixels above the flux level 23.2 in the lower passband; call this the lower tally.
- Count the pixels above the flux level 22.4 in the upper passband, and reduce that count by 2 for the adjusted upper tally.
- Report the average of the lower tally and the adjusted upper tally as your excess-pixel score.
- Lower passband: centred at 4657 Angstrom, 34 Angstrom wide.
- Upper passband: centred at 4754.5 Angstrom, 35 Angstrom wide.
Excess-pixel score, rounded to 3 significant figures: 11.0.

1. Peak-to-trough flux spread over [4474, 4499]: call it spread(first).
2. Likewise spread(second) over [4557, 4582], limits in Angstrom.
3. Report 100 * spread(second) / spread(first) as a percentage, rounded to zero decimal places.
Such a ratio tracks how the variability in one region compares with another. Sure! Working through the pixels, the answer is 98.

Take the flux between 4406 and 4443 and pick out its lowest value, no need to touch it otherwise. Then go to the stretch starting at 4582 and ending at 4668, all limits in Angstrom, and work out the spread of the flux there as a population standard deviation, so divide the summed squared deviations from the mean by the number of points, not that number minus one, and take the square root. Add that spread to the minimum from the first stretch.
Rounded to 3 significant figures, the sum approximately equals 15.3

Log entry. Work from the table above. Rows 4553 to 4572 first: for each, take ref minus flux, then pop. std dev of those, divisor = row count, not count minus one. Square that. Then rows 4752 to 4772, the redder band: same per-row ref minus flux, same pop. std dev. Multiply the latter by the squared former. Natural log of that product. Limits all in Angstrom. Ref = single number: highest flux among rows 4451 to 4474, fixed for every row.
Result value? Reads 1.2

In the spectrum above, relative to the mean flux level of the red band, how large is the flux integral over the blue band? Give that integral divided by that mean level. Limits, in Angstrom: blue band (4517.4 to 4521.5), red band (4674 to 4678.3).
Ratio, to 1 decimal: 3.5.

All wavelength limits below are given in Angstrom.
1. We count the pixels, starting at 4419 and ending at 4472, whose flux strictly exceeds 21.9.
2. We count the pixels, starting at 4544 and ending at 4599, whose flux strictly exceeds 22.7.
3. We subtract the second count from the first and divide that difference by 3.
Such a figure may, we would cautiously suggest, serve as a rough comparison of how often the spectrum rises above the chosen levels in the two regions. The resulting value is -6.7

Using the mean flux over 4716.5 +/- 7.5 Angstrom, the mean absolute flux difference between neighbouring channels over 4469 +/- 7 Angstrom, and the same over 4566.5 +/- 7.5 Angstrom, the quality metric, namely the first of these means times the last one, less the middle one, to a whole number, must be 36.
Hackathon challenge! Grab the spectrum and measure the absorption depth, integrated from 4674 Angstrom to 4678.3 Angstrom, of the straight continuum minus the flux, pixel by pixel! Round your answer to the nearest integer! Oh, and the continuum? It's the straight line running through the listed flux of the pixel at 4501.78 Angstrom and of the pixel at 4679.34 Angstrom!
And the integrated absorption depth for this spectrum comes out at -9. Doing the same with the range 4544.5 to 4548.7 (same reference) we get 4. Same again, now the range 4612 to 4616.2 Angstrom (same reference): -8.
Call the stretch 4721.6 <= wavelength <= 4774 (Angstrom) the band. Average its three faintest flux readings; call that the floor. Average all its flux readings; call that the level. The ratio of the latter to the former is 1.16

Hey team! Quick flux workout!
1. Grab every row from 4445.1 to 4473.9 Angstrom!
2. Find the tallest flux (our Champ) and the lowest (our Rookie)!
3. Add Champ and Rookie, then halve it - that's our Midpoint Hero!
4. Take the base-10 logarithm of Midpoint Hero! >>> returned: 1.24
